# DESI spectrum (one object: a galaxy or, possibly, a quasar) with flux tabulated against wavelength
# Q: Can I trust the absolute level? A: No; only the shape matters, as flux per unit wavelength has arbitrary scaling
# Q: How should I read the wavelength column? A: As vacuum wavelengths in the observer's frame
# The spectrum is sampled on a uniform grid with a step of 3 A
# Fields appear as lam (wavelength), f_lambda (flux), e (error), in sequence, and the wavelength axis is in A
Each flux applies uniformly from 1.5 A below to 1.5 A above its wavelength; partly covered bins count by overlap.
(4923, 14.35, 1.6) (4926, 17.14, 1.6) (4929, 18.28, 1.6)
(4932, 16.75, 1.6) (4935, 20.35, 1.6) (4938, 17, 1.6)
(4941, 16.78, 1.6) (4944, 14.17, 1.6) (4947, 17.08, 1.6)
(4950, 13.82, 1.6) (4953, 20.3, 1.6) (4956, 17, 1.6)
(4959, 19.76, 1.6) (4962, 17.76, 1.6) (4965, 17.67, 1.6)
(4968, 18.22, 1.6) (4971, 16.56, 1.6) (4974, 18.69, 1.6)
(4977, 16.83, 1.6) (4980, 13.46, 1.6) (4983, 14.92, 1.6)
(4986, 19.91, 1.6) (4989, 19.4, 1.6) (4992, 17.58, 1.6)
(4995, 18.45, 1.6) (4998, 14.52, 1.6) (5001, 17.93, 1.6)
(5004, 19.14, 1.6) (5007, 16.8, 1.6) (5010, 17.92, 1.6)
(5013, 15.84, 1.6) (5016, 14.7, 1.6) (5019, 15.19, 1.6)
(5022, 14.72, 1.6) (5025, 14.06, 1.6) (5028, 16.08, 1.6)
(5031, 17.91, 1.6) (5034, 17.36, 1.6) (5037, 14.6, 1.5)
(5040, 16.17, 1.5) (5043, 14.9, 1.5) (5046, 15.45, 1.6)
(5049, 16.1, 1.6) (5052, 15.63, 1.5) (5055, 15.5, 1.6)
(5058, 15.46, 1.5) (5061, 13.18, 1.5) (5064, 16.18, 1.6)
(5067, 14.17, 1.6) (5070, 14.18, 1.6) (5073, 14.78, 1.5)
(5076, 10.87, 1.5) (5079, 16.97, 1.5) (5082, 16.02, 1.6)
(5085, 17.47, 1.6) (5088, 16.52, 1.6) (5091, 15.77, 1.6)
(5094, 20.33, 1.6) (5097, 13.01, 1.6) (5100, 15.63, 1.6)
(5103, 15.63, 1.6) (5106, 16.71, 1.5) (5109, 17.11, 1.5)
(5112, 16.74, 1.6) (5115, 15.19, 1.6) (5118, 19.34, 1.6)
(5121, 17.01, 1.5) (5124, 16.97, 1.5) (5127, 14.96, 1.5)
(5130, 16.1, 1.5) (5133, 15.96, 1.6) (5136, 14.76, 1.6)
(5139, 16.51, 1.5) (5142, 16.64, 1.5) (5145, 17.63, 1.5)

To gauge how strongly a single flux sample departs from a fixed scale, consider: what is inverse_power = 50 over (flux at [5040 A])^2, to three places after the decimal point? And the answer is 0.191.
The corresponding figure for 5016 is 0.231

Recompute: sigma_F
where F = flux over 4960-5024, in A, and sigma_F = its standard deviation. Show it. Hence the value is 1.8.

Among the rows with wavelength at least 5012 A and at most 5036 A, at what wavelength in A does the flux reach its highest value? 5031 A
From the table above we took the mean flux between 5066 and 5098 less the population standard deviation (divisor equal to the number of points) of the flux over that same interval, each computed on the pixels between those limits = 13.1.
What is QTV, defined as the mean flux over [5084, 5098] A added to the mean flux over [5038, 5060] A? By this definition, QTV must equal 32.2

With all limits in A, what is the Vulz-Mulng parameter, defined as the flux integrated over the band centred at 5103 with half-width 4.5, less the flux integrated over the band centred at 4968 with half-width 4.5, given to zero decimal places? -13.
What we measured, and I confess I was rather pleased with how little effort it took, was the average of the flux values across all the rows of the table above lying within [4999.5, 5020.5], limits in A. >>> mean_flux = 16.8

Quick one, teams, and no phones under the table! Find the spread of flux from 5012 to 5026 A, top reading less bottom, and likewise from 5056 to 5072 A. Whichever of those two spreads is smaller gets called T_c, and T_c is 1.8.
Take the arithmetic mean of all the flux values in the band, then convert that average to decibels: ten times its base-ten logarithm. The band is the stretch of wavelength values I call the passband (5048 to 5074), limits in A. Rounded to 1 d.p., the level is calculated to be 11.8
